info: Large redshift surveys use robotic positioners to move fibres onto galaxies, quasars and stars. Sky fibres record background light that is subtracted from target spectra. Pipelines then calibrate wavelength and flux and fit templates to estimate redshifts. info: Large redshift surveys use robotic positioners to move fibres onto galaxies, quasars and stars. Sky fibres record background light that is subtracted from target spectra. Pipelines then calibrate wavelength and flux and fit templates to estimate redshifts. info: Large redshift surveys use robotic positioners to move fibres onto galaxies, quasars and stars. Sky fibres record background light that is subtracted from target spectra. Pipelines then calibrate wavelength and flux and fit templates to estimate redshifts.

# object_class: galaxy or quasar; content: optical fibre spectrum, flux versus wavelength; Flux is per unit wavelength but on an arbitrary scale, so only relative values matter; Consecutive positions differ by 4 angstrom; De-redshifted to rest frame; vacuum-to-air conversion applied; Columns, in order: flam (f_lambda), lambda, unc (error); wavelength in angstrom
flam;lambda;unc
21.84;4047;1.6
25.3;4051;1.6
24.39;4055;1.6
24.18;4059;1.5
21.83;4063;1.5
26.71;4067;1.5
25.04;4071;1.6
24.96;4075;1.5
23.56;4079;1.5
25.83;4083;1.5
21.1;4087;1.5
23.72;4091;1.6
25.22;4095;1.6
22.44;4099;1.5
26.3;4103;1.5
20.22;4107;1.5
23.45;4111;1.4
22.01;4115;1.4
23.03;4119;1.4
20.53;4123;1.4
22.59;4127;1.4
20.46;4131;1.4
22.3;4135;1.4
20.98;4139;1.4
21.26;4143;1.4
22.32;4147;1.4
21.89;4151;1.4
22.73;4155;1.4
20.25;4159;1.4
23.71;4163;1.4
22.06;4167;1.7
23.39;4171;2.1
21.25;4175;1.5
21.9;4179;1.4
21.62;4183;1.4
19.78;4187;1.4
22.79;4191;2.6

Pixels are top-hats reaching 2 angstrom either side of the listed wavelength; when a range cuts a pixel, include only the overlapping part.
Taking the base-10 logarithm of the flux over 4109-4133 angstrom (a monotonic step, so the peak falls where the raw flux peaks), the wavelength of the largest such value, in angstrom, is 4111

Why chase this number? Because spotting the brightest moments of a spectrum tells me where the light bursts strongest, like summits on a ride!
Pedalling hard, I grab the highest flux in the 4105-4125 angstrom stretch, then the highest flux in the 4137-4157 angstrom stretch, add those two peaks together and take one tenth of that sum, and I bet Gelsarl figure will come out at 4.62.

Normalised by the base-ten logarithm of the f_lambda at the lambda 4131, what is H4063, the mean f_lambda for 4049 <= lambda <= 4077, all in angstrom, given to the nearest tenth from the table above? 18.8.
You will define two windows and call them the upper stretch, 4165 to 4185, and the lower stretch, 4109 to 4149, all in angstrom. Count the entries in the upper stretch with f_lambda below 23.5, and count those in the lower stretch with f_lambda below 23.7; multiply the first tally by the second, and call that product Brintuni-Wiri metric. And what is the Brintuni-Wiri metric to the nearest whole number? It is 50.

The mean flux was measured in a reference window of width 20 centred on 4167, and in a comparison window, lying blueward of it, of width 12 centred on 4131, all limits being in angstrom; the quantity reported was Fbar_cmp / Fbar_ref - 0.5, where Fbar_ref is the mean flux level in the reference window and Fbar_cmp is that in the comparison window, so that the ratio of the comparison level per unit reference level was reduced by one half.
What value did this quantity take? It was 0.484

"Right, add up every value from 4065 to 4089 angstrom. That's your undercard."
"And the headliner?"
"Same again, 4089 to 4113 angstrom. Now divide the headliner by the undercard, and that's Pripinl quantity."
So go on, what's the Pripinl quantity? 0.96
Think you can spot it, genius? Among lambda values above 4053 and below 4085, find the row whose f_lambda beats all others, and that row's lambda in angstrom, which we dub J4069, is 4067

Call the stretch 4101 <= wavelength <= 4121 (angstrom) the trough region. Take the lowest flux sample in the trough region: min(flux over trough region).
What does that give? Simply 20.22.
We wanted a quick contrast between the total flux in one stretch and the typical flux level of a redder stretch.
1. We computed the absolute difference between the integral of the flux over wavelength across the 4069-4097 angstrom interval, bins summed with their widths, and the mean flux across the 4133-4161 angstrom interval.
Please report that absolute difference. 656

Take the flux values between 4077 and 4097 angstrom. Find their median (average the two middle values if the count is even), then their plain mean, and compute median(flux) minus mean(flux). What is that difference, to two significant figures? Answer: -0.17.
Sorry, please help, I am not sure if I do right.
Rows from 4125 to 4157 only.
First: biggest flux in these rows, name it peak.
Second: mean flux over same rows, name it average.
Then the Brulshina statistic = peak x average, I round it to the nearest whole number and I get 496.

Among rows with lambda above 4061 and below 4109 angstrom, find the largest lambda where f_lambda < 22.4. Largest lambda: 4107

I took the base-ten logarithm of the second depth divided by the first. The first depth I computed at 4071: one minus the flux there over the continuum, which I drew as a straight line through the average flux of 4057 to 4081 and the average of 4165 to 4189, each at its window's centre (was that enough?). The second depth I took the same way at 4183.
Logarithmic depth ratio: -0.8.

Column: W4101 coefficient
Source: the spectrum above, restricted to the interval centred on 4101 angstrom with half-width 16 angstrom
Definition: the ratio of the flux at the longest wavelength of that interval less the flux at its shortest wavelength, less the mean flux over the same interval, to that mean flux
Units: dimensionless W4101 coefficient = -0.96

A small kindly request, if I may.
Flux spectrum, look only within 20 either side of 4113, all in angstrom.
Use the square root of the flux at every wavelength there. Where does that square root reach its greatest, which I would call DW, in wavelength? 4103 angstrom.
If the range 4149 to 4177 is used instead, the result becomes 4163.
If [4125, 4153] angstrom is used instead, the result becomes 4127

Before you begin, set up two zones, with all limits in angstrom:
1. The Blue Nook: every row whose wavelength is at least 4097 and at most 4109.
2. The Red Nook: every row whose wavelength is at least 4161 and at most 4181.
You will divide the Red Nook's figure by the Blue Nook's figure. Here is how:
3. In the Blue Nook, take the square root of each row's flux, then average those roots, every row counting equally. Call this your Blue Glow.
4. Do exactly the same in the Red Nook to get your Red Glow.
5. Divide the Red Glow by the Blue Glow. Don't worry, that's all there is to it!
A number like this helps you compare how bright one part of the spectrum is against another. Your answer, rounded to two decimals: 0.99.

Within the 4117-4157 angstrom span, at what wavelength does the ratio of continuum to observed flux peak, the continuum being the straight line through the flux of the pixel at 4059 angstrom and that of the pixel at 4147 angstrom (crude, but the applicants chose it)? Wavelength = 4123 angstrom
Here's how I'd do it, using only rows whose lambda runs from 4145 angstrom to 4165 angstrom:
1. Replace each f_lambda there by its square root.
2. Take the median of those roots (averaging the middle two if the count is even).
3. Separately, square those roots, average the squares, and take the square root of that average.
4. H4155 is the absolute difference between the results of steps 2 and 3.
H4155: 0.015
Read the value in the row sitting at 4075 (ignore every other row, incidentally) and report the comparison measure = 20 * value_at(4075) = 499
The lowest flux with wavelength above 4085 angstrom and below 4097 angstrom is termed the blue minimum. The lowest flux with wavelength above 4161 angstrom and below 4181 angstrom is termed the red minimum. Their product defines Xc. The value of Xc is 448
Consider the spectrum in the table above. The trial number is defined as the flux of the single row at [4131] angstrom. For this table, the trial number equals 20.46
